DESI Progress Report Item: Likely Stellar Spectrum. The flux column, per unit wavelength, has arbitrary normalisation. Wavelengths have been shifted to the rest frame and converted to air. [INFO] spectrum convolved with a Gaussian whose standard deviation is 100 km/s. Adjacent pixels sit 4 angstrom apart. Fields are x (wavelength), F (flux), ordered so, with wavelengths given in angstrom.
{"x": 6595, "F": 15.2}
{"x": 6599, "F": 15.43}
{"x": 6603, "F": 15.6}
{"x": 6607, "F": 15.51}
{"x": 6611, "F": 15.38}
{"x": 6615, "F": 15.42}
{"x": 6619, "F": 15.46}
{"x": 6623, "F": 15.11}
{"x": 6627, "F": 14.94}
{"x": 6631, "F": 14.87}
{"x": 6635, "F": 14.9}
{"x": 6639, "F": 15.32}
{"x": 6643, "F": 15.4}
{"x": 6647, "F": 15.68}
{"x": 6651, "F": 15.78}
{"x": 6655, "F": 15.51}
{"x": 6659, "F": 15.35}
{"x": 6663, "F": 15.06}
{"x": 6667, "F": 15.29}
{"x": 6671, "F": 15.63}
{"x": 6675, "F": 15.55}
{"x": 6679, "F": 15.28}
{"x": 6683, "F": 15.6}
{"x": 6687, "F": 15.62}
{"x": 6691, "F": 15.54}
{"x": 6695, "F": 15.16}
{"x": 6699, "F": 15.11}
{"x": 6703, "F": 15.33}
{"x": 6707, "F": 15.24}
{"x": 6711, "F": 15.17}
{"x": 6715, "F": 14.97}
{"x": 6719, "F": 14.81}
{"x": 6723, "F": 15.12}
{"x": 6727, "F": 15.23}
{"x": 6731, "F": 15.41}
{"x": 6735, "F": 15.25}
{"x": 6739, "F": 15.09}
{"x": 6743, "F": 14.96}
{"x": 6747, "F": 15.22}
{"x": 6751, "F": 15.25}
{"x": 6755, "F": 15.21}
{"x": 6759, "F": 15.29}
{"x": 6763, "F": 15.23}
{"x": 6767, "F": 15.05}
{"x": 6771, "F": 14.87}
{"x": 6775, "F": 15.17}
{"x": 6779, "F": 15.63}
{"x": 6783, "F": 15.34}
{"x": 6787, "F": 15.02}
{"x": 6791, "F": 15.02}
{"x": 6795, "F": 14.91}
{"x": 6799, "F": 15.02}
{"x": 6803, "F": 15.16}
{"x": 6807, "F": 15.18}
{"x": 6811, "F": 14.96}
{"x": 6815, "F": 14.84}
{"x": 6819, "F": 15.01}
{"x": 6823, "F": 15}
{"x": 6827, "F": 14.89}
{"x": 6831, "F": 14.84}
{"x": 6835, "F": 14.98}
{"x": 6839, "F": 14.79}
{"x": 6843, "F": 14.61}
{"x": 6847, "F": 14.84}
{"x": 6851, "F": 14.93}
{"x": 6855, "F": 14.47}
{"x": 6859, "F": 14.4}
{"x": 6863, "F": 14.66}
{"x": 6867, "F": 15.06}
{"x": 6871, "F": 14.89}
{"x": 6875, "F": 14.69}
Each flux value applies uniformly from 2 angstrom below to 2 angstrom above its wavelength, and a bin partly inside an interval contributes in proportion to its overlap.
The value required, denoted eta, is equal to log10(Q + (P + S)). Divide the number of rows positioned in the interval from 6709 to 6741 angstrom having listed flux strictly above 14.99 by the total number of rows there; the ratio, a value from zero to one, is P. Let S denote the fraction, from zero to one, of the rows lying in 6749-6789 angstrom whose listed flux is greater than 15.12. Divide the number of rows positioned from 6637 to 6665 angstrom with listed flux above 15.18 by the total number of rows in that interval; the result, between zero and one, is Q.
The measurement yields 0.36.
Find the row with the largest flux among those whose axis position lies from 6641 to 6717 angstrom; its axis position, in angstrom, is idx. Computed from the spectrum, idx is 6651 angstrom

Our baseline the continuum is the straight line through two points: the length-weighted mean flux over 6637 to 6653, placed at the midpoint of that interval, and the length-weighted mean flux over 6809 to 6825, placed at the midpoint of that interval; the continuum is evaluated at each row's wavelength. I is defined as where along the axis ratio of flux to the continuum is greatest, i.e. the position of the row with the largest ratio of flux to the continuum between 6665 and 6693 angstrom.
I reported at 6687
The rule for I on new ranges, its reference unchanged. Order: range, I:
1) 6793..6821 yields 6807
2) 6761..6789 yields 6779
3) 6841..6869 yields 6867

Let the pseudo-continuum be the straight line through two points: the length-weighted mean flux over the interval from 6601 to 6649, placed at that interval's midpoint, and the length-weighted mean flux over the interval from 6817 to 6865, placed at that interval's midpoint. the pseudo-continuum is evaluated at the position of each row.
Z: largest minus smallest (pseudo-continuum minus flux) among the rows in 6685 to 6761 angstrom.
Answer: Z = 0.7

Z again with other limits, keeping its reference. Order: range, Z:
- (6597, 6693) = 1.0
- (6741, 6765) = 0.4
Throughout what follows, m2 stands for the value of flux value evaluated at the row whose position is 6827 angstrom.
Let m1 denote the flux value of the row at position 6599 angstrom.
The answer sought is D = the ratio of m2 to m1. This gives 0.97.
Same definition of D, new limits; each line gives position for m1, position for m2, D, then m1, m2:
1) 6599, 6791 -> 0.97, 15.43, 15.02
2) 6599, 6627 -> 0.97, 15.43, 14.94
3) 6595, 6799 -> 0.99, 15.2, 15.02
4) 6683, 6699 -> 0.97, 15.6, 15.11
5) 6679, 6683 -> 1.02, 15.28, 15.6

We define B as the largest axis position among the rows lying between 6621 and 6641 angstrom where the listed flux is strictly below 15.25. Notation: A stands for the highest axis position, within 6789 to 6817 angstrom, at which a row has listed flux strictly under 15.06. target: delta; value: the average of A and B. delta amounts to 6725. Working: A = 6815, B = 6635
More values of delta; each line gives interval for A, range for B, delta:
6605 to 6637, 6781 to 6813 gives 6723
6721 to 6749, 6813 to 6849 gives 6795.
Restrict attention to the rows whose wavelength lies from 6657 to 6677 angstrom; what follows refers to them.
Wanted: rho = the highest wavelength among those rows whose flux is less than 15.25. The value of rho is 6663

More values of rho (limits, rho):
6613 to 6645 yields 6635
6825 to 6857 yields 6855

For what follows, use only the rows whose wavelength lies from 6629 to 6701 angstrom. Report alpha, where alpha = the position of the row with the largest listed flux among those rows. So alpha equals 6651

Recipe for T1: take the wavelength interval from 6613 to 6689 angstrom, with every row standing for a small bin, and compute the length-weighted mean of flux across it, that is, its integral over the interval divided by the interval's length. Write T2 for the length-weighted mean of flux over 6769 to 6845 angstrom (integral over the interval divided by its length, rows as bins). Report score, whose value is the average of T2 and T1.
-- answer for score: 15.2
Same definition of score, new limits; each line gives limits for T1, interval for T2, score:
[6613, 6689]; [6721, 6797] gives 15.3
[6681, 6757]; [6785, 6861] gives 15.1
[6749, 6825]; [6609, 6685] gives 15.2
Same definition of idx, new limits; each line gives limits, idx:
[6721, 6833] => 6779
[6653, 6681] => 6671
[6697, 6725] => 6703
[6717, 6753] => 6731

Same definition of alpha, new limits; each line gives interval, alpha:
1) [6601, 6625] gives 6603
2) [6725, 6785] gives 6779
